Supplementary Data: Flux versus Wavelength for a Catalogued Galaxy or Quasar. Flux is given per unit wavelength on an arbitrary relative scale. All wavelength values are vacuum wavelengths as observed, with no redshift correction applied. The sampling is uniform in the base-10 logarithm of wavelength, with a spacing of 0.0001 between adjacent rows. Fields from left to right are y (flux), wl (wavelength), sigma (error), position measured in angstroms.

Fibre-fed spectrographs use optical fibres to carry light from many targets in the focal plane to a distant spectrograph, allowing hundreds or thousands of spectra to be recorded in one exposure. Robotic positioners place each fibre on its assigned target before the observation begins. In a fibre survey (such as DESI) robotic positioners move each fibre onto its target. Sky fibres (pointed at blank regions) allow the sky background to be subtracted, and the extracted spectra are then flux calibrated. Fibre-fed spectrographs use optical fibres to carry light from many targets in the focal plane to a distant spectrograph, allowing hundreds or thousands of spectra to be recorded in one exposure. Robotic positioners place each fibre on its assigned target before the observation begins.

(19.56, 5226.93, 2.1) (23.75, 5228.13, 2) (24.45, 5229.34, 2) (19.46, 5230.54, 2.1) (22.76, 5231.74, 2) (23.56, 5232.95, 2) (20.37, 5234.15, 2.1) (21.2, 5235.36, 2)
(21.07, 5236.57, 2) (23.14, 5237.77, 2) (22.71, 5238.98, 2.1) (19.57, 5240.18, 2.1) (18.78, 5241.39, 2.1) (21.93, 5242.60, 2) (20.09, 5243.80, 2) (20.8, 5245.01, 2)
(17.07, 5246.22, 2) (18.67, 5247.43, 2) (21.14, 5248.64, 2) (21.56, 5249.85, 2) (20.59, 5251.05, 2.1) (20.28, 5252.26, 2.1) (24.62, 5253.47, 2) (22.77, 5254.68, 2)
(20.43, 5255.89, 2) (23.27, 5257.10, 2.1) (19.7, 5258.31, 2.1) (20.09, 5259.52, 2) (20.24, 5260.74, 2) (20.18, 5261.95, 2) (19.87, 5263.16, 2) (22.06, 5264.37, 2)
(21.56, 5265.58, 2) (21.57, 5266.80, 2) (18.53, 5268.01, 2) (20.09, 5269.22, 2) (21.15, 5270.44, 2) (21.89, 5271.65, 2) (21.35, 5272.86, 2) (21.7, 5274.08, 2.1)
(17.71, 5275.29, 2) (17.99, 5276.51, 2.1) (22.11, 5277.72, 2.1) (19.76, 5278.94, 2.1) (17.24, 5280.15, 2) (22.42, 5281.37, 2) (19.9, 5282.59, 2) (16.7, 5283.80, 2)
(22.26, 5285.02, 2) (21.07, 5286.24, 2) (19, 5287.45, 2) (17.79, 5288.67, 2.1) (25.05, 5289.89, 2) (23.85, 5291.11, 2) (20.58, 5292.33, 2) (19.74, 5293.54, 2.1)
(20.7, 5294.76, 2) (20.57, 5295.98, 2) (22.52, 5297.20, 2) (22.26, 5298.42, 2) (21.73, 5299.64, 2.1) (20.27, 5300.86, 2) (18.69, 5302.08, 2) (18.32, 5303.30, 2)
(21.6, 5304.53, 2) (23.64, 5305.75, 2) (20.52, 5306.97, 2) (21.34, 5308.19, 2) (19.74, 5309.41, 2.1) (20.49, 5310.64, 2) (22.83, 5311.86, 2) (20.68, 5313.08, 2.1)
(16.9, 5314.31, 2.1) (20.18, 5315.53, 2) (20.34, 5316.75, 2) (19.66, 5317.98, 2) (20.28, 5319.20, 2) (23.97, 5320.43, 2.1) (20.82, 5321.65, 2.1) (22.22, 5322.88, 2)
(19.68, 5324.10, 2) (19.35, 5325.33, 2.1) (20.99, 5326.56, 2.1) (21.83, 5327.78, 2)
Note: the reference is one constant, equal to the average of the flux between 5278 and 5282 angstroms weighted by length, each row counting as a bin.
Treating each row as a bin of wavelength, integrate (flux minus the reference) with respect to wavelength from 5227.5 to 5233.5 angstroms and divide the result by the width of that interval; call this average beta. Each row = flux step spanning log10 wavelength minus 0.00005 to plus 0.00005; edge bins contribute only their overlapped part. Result 2.81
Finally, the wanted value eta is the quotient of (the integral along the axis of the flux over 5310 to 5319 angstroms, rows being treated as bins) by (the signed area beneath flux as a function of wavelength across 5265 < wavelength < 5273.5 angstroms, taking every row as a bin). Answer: 1.023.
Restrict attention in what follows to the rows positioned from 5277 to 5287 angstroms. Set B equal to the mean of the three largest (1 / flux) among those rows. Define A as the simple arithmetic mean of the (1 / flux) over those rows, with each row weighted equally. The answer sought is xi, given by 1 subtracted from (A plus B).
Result -0.894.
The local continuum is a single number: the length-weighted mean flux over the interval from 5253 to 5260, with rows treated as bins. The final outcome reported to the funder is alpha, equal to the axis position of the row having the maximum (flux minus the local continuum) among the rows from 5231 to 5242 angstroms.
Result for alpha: 5232.95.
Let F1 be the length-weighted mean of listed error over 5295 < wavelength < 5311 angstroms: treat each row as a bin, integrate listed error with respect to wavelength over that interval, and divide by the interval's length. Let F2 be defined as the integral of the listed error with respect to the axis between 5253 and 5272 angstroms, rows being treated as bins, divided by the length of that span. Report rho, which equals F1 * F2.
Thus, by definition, 4.05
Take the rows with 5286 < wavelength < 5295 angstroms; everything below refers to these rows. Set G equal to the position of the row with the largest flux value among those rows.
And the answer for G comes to 5289.89 angstroms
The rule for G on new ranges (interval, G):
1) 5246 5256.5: 5253.47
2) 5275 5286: 5281.37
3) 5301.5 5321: 5320.43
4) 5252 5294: 5289.89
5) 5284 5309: 5289.89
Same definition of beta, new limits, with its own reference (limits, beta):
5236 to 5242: 1.09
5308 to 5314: 0.82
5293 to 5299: 1.21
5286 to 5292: 1.37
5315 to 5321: 0.91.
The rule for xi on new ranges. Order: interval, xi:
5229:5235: -0.906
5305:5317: -0.898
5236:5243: -0.902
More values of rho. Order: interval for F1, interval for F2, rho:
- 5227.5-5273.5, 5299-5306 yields 4.08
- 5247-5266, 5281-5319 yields 4.09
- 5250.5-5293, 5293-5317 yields 4.10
